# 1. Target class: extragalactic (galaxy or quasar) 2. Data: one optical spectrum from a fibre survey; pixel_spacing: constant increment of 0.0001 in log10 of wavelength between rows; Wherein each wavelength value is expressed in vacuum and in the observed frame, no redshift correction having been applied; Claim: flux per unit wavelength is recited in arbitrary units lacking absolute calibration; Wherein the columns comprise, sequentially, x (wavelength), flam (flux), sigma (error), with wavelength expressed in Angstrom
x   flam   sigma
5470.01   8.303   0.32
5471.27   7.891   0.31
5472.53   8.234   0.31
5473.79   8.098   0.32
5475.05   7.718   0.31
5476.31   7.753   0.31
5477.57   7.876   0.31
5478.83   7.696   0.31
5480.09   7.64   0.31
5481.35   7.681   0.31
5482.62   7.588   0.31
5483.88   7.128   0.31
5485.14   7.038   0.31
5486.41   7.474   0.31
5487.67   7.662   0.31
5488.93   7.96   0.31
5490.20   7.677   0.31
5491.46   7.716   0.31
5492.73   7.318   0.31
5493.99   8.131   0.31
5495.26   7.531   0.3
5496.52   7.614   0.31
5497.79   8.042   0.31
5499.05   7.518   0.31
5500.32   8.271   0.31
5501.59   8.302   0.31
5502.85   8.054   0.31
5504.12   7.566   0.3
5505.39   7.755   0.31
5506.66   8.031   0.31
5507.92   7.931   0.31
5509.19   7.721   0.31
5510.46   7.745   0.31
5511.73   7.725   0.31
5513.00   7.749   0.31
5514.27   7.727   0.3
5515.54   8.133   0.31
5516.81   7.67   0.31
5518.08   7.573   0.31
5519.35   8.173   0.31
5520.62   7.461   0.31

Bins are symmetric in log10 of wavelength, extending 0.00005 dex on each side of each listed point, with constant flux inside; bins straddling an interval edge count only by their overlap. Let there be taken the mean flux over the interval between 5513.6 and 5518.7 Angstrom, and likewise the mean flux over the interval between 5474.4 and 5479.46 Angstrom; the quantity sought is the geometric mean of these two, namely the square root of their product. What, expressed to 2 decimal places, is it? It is 7.77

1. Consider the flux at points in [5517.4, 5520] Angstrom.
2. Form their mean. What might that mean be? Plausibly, 7.87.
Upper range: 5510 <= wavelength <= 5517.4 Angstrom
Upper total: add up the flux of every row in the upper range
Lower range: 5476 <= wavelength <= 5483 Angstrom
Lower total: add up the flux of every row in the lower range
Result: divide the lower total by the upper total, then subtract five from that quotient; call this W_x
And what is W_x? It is -4.01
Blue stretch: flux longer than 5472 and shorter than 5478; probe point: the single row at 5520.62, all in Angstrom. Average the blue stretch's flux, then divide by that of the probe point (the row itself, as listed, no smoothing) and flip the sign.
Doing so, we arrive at -1.06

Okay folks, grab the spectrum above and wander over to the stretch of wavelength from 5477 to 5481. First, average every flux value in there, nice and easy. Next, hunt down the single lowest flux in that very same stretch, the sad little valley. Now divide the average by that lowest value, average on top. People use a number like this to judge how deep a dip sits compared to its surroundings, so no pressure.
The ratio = 1.013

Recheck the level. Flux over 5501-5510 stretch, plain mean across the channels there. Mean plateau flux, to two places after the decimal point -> 7.91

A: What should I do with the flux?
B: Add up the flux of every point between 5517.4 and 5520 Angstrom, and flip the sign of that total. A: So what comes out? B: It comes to -15.7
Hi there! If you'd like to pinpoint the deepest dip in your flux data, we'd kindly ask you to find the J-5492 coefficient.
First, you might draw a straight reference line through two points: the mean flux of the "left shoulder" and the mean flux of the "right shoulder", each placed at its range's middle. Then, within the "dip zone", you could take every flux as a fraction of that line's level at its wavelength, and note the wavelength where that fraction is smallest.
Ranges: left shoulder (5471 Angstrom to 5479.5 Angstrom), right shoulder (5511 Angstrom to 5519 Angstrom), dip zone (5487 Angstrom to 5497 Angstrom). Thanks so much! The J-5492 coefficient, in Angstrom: 5492.73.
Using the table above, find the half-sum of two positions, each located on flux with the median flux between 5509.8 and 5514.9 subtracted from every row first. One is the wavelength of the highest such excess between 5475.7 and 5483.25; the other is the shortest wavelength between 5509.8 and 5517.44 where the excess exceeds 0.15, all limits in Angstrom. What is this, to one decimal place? 5496.6 Angstrom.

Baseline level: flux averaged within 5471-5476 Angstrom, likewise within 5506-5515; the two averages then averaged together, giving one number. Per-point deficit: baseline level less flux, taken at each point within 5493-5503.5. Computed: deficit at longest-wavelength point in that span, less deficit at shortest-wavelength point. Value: 0.08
